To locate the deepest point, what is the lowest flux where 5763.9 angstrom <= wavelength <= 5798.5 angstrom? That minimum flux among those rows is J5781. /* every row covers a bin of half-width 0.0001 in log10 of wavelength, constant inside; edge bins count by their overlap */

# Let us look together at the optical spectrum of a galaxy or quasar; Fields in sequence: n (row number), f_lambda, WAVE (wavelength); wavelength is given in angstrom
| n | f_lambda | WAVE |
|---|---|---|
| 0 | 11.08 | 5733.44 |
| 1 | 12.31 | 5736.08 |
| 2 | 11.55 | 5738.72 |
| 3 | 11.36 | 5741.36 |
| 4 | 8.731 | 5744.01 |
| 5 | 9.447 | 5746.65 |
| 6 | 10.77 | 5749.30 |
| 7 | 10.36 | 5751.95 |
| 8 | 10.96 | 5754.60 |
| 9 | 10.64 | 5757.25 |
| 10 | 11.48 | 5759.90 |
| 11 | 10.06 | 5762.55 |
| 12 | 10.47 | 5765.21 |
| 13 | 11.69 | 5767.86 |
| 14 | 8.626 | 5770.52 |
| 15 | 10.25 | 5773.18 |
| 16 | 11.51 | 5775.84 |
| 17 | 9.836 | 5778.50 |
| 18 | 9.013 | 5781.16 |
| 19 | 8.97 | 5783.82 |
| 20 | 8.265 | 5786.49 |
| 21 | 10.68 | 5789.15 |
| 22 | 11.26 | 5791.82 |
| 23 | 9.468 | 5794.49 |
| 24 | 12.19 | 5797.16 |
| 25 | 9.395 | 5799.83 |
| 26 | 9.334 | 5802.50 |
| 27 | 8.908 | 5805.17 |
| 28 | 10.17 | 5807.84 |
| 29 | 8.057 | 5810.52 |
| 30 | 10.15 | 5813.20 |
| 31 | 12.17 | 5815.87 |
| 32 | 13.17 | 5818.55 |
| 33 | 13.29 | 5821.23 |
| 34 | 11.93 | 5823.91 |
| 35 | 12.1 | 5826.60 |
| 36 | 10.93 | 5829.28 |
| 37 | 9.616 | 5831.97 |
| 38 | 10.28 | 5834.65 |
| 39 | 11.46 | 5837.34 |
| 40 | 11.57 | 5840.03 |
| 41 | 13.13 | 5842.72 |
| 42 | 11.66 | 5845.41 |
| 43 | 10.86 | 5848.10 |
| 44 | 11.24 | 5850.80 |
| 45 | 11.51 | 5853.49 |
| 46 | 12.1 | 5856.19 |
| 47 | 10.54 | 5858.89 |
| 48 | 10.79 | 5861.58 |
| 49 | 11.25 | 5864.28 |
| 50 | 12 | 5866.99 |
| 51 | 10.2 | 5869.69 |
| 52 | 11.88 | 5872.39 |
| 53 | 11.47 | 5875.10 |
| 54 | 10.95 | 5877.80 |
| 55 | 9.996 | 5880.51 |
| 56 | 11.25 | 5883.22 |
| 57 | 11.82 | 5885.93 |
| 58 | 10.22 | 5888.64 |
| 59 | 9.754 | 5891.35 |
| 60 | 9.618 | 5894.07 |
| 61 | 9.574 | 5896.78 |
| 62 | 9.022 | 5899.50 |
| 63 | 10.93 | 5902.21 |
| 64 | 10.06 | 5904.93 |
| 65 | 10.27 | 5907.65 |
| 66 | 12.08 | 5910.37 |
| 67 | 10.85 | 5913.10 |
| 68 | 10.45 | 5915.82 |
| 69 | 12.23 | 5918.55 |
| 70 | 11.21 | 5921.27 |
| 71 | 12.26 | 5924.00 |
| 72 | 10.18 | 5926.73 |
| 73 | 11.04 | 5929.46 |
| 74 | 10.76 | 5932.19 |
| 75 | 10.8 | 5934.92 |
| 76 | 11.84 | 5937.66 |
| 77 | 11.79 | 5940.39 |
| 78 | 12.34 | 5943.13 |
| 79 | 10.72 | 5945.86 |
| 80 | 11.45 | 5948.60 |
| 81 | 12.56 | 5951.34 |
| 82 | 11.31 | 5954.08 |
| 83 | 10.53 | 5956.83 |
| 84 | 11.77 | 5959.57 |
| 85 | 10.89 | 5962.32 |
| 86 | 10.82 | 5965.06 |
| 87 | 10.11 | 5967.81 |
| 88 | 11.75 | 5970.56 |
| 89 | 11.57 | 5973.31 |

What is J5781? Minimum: 8.265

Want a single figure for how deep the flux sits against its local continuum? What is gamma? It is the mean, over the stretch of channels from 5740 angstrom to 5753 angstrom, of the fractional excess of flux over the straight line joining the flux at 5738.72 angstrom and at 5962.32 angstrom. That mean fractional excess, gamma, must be -0.12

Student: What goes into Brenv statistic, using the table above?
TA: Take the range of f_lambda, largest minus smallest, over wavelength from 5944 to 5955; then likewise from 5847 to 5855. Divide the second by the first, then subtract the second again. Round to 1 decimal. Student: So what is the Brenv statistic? -0.3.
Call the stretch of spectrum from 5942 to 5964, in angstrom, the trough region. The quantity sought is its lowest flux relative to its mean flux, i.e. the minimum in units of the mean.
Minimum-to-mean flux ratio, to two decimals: 0.92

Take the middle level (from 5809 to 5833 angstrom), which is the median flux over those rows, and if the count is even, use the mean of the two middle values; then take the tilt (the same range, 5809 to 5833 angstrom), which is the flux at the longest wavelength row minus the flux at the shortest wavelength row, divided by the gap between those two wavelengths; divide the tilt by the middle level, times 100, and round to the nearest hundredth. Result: 0.61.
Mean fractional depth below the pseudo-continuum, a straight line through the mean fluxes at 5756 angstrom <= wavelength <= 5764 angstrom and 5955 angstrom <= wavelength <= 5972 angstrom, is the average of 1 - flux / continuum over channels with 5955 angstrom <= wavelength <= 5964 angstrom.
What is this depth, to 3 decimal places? -0.008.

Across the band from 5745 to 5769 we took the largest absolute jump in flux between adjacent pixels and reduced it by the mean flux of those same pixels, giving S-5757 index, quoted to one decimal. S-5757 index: -9.2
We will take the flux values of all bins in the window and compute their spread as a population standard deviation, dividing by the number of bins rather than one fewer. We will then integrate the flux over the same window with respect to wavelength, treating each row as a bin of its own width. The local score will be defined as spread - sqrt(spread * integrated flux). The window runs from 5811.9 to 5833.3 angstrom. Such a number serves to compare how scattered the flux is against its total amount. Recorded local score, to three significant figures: -16.4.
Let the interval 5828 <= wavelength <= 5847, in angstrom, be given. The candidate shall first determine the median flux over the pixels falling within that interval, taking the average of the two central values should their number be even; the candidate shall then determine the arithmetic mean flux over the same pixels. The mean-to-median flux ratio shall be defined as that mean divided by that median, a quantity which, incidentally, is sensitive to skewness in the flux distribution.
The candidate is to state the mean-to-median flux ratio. 0.98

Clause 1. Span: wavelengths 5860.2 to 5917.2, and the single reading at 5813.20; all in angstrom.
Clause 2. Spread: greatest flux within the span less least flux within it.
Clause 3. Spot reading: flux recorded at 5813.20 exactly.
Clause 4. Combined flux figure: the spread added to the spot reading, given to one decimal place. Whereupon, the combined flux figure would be 13.2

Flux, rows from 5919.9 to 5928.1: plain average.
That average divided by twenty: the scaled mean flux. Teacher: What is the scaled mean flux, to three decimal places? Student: 0.561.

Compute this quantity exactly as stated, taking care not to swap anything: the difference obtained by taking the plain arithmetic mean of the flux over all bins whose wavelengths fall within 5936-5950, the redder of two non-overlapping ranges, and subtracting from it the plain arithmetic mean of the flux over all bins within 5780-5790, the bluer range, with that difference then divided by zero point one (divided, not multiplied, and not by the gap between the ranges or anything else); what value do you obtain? 24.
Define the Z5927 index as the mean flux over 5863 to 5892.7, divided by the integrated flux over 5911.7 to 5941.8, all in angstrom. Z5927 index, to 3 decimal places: 0.033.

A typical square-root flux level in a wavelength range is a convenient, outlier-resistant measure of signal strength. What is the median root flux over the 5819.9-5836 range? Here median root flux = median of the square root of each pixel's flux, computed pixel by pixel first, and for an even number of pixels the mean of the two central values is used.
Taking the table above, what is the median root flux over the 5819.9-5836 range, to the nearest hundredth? 3.38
